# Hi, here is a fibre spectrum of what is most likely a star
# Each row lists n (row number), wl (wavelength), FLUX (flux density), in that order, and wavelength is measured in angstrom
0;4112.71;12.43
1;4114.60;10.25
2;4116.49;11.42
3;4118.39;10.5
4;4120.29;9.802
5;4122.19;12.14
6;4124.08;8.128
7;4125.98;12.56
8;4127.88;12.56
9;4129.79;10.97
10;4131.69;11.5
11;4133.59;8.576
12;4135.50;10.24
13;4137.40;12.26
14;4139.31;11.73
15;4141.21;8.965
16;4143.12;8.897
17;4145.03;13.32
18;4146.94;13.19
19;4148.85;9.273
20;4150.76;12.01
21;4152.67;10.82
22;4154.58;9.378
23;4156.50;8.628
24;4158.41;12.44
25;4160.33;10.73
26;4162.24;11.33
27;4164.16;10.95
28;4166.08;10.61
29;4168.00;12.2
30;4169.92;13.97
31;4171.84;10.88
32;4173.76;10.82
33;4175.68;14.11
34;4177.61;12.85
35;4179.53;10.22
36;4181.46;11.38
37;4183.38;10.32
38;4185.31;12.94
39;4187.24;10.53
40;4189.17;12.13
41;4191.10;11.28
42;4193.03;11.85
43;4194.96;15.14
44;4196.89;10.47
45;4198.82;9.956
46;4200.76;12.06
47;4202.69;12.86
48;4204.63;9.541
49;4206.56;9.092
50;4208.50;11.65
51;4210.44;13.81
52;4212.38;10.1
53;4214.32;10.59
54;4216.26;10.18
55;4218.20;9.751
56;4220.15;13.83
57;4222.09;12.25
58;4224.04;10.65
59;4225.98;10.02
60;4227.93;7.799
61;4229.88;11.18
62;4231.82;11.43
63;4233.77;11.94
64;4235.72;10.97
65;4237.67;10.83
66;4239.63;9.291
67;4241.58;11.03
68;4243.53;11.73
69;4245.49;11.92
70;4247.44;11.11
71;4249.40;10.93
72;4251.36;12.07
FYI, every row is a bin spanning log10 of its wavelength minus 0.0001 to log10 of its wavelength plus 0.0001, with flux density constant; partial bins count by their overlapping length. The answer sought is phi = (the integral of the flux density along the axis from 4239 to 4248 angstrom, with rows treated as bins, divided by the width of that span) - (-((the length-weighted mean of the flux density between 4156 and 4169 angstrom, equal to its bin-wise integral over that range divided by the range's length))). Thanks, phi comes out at 22.2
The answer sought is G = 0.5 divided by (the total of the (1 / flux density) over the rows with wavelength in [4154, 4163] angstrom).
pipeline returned 1.03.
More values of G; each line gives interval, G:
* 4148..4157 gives 0.99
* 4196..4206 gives 1.08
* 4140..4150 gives 1.04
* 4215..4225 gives 1.11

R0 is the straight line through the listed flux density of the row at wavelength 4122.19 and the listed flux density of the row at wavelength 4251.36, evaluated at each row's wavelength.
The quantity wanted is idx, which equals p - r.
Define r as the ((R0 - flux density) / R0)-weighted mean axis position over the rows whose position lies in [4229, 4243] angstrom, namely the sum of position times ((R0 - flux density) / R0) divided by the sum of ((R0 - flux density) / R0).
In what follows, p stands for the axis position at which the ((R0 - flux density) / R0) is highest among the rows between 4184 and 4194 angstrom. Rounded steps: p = 4187.24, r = 4237.2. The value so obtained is -49.9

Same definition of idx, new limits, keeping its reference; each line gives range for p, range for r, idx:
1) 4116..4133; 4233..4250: -117.3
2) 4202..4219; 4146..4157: 52.4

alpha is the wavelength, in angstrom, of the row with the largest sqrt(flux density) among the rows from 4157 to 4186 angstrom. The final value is 4175.68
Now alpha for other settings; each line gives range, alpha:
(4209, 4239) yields 4220.15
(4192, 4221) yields 4194.96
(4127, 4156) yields 4145.03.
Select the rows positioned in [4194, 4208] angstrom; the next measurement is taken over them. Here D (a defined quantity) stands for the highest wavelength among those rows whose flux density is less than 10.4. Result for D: 4206.56 angstrom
